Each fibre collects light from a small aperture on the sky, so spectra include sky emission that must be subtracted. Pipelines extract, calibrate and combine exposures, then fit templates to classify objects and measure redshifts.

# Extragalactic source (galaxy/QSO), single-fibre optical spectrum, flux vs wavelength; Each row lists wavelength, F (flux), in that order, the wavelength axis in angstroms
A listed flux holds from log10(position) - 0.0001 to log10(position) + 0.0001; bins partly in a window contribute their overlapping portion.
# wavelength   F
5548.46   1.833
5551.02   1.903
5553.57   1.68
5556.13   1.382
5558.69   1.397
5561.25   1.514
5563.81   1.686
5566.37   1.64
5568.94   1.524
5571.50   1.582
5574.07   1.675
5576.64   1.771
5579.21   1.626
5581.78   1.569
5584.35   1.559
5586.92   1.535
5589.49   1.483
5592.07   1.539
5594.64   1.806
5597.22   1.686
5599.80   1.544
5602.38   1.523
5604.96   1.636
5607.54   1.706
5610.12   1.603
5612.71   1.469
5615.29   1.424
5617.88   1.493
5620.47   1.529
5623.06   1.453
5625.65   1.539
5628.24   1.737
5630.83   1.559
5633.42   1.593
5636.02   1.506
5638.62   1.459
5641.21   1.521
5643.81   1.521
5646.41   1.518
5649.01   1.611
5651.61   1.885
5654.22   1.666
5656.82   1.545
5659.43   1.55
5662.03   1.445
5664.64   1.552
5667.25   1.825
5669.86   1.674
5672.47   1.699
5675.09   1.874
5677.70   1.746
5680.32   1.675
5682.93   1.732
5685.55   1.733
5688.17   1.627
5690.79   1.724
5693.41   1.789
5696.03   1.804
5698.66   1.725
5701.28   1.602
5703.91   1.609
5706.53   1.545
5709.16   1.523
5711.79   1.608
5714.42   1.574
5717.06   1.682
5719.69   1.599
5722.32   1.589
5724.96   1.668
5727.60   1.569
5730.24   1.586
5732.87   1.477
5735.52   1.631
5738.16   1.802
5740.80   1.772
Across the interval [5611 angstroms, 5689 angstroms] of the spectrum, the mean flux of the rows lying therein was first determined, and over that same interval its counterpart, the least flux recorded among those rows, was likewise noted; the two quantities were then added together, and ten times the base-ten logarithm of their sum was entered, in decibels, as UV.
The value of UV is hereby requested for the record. 4.81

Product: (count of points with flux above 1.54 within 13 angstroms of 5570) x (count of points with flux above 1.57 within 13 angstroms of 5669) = 42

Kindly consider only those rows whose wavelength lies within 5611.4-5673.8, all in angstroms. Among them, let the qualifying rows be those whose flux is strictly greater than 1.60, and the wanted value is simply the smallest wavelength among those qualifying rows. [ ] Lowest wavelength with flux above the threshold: 5628.24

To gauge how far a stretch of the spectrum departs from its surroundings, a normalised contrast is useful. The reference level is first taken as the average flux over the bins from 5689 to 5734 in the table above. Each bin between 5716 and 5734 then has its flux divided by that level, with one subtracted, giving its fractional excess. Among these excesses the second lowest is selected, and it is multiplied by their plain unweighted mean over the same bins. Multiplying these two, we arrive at 0.0007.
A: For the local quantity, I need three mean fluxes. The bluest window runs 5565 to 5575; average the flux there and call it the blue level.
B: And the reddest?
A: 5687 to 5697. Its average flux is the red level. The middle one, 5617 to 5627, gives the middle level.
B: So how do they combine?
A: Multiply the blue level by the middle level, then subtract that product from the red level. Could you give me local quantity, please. -0.677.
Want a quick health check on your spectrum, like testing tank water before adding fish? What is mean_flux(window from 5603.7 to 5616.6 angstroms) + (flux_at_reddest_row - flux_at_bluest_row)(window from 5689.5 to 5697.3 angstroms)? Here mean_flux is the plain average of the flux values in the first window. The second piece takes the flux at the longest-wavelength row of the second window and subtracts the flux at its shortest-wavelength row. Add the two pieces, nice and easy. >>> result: 1.65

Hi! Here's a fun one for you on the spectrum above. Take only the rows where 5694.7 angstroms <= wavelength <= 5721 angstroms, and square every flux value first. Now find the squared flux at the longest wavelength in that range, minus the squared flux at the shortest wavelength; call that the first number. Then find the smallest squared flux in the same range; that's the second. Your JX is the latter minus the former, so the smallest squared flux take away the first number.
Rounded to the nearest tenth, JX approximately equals 3.0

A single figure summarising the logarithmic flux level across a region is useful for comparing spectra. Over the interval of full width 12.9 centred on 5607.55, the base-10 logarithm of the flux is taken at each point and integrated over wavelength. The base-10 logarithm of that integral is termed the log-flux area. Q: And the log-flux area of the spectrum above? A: 0.41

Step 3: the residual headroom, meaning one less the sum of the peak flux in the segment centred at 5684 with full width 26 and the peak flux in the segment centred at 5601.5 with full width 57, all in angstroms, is -2.68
